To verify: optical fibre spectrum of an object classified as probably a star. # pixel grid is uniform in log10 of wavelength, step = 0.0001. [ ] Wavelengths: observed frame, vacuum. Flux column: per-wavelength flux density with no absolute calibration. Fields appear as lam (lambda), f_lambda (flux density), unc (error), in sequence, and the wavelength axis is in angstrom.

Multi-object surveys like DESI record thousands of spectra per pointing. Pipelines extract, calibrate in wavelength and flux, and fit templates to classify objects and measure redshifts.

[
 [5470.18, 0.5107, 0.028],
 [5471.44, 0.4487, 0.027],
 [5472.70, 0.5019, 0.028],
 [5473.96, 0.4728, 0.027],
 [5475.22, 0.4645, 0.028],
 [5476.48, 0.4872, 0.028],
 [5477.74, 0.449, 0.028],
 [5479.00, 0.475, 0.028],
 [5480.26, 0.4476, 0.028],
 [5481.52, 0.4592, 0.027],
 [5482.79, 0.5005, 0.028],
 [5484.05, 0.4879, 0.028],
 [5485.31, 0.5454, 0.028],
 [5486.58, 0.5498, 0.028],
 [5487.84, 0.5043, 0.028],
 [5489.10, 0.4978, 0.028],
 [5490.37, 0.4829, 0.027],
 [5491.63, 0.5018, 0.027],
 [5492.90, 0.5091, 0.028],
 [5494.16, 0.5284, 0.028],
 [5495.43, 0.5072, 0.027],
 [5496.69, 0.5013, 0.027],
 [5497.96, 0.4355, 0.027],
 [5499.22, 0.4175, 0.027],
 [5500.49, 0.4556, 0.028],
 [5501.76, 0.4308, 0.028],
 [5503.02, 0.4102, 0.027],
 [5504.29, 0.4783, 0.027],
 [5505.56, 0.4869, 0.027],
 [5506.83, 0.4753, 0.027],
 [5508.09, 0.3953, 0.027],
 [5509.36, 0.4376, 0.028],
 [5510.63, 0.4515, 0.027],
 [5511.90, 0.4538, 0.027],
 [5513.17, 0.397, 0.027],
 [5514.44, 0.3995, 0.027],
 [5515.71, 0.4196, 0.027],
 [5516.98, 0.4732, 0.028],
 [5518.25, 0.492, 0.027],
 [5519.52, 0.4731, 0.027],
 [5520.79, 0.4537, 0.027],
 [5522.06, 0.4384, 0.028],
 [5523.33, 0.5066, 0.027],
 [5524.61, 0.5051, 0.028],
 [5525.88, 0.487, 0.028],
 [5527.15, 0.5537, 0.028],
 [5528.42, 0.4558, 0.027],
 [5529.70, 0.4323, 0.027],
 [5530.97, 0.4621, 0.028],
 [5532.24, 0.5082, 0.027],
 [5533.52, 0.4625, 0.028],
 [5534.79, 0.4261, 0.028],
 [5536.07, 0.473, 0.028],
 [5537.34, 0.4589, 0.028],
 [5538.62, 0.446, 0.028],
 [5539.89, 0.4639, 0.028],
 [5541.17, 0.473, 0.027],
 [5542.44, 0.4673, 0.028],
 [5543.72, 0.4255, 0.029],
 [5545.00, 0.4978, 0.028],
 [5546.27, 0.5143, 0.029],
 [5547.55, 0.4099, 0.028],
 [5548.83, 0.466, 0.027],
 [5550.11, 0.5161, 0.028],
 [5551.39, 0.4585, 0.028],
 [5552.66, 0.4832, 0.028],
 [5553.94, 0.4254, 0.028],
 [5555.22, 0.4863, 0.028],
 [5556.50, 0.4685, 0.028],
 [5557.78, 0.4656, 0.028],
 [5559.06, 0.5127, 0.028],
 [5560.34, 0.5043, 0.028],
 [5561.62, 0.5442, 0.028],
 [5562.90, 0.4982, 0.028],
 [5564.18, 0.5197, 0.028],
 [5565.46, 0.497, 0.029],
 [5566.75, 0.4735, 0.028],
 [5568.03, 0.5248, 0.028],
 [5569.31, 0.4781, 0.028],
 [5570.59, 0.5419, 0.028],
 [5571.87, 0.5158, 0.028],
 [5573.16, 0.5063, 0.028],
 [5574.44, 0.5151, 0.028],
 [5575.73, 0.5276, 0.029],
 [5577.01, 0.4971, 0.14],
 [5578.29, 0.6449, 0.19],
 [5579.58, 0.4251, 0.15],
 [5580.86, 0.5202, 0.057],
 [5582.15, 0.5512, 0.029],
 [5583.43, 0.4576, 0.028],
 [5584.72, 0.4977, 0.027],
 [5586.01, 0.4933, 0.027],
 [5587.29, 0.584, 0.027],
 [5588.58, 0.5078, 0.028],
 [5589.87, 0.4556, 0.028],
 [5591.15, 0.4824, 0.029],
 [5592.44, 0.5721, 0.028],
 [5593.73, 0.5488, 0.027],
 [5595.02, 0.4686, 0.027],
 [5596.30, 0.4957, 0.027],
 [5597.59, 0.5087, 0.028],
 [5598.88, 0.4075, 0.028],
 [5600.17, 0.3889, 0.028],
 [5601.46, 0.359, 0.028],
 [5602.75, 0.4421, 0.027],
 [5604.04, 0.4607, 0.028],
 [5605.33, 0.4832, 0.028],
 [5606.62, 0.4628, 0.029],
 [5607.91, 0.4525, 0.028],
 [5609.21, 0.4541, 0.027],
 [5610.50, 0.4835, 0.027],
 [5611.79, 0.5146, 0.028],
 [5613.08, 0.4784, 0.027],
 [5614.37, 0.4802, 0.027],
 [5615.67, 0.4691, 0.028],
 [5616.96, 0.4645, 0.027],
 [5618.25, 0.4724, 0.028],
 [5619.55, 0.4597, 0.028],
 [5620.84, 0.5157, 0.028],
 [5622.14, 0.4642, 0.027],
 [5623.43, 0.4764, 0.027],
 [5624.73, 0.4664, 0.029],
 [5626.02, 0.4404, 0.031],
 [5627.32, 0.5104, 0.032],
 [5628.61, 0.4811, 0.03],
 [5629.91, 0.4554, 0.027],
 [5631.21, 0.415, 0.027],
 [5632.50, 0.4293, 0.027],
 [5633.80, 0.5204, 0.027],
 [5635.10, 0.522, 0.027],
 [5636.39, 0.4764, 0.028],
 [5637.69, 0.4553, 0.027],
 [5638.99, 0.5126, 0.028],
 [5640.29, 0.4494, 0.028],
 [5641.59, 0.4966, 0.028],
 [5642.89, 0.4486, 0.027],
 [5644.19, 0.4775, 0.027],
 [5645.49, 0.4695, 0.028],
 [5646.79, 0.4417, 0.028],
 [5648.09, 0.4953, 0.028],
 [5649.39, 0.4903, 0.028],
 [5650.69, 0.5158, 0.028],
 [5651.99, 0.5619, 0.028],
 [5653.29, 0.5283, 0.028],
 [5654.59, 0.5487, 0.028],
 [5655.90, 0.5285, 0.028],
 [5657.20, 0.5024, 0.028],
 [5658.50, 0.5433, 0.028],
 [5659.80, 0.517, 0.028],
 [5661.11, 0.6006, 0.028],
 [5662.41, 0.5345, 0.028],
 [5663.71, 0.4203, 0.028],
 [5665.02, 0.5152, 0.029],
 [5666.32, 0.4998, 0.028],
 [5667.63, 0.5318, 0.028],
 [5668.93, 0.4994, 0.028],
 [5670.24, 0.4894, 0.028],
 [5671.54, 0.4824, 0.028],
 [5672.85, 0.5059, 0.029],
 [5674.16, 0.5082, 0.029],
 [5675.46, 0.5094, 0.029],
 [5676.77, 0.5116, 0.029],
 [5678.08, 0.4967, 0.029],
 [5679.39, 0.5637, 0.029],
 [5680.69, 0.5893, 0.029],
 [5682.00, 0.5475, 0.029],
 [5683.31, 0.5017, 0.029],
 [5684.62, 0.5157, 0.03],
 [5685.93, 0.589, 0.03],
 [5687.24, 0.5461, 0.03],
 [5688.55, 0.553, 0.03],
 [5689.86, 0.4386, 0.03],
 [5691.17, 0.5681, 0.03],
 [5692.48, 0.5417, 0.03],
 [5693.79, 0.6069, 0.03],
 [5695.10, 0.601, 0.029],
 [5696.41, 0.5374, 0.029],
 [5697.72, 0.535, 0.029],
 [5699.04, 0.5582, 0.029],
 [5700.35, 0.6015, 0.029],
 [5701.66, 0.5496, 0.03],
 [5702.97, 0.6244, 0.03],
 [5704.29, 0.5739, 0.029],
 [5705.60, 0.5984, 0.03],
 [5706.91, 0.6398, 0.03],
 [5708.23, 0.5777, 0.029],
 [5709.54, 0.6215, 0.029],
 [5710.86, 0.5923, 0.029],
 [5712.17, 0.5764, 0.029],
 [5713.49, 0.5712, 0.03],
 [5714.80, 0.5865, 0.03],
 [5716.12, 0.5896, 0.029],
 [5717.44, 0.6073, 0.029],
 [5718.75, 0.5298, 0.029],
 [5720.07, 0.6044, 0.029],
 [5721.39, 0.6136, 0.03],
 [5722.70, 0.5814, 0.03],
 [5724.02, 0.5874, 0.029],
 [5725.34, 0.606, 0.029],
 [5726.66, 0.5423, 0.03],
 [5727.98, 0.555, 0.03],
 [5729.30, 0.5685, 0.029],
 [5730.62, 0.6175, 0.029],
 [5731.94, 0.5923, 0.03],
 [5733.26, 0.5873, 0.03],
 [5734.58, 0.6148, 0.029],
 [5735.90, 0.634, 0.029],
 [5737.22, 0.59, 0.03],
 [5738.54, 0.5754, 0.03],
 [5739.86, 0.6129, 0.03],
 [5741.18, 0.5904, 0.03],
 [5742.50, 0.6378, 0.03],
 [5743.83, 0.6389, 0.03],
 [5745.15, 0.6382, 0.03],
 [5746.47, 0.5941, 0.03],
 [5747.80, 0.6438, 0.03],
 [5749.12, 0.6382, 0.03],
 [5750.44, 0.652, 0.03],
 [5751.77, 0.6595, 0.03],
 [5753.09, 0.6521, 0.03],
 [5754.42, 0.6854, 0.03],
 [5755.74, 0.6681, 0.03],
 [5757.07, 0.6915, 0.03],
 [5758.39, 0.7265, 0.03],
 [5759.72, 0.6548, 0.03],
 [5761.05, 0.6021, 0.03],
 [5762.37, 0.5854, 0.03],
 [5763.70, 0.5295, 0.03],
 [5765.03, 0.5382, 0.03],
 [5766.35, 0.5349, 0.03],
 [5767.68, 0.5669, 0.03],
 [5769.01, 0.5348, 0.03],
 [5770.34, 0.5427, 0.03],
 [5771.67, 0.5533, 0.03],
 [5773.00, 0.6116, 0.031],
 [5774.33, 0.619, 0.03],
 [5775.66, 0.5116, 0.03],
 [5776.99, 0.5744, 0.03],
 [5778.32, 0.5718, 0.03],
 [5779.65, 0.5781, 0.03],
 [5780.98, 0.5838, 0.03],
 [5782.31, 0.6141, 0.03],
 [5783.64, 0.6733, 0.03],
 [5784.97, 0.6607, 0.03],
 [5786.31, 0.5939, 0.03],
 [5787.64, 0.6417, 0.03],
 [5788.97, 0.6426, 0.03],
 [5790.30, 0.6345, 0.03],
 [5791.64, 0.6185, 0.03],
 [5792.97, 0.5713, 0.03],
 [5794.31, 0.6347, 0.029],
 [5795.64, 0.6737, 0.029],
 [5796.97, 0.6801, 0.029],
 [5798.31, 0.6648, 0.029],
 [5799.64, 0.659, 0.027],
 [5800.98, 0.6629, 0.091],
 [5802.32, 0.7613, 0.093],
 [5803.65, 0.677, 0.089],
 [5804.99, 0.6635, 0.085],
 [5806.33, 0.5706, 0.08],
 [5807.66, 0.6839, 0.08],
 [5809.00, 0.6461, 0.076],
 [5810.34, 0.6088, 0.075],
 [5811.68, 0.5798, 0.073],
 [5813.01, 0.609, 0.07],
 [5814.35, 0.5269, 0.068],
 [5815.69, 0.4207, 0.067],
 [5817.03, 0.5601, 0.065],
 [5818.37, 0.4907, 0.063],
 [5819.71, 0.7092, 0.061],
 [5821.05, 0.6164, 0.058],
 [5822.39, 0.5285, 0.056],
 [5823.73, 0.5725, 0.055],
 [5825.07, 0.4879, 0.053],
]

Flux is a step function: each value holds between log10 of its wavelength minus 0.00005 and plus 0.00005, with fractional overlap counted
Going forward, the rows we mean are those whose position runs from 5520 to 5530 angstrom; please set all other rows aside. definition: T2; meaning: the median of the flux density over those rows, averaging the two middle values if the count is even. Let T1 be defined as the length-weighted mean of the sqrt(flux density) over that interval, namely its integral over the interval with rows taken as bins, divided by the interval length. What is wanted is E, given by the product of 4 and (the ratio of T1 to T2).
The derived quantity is 5.88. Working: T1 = 0.692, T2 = 0.47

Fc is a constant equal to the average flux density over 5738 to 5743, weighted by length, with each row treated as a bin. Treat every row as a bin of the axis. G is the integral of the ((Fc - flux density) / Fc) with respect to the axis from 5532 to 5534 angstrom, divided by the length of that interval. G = 0.201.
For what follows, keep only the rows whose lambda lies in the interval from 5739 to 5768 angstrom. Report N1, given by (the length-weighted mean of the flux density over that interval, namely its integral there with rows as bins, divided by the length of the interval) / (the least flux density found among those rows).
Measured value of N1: 1.18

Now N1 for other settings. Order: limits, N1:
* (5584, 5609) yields 1.33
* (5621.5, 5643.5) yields 1.14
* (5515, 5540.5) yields 1.12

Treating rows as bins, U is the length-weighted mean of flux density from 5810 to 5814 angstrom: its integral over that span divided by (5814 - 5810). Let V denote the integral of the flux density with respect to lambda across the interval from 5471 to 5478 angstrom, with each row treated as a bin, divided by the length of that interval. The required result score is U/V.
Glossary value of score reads 1.26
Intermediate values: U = 0.59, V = 0.47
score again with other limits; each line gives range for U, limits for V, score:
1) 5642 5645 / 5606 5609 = 1.02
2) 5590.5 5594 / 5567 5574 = 1.04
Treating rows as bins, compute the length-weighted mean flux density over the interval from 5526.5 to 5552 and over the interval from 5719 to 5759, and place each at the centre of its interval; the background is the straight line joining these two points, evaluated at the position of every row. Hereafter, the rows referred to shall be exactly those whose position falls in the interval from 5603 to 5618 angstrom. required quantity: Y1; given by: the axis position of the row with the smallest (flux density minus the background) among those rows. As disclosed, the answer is 5607.91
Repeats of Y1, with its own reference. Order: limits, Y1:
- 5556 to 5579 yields 5557.78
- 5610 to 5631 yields 5626.02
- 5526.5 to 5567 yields 5547.55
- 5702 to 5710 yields 5704.29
